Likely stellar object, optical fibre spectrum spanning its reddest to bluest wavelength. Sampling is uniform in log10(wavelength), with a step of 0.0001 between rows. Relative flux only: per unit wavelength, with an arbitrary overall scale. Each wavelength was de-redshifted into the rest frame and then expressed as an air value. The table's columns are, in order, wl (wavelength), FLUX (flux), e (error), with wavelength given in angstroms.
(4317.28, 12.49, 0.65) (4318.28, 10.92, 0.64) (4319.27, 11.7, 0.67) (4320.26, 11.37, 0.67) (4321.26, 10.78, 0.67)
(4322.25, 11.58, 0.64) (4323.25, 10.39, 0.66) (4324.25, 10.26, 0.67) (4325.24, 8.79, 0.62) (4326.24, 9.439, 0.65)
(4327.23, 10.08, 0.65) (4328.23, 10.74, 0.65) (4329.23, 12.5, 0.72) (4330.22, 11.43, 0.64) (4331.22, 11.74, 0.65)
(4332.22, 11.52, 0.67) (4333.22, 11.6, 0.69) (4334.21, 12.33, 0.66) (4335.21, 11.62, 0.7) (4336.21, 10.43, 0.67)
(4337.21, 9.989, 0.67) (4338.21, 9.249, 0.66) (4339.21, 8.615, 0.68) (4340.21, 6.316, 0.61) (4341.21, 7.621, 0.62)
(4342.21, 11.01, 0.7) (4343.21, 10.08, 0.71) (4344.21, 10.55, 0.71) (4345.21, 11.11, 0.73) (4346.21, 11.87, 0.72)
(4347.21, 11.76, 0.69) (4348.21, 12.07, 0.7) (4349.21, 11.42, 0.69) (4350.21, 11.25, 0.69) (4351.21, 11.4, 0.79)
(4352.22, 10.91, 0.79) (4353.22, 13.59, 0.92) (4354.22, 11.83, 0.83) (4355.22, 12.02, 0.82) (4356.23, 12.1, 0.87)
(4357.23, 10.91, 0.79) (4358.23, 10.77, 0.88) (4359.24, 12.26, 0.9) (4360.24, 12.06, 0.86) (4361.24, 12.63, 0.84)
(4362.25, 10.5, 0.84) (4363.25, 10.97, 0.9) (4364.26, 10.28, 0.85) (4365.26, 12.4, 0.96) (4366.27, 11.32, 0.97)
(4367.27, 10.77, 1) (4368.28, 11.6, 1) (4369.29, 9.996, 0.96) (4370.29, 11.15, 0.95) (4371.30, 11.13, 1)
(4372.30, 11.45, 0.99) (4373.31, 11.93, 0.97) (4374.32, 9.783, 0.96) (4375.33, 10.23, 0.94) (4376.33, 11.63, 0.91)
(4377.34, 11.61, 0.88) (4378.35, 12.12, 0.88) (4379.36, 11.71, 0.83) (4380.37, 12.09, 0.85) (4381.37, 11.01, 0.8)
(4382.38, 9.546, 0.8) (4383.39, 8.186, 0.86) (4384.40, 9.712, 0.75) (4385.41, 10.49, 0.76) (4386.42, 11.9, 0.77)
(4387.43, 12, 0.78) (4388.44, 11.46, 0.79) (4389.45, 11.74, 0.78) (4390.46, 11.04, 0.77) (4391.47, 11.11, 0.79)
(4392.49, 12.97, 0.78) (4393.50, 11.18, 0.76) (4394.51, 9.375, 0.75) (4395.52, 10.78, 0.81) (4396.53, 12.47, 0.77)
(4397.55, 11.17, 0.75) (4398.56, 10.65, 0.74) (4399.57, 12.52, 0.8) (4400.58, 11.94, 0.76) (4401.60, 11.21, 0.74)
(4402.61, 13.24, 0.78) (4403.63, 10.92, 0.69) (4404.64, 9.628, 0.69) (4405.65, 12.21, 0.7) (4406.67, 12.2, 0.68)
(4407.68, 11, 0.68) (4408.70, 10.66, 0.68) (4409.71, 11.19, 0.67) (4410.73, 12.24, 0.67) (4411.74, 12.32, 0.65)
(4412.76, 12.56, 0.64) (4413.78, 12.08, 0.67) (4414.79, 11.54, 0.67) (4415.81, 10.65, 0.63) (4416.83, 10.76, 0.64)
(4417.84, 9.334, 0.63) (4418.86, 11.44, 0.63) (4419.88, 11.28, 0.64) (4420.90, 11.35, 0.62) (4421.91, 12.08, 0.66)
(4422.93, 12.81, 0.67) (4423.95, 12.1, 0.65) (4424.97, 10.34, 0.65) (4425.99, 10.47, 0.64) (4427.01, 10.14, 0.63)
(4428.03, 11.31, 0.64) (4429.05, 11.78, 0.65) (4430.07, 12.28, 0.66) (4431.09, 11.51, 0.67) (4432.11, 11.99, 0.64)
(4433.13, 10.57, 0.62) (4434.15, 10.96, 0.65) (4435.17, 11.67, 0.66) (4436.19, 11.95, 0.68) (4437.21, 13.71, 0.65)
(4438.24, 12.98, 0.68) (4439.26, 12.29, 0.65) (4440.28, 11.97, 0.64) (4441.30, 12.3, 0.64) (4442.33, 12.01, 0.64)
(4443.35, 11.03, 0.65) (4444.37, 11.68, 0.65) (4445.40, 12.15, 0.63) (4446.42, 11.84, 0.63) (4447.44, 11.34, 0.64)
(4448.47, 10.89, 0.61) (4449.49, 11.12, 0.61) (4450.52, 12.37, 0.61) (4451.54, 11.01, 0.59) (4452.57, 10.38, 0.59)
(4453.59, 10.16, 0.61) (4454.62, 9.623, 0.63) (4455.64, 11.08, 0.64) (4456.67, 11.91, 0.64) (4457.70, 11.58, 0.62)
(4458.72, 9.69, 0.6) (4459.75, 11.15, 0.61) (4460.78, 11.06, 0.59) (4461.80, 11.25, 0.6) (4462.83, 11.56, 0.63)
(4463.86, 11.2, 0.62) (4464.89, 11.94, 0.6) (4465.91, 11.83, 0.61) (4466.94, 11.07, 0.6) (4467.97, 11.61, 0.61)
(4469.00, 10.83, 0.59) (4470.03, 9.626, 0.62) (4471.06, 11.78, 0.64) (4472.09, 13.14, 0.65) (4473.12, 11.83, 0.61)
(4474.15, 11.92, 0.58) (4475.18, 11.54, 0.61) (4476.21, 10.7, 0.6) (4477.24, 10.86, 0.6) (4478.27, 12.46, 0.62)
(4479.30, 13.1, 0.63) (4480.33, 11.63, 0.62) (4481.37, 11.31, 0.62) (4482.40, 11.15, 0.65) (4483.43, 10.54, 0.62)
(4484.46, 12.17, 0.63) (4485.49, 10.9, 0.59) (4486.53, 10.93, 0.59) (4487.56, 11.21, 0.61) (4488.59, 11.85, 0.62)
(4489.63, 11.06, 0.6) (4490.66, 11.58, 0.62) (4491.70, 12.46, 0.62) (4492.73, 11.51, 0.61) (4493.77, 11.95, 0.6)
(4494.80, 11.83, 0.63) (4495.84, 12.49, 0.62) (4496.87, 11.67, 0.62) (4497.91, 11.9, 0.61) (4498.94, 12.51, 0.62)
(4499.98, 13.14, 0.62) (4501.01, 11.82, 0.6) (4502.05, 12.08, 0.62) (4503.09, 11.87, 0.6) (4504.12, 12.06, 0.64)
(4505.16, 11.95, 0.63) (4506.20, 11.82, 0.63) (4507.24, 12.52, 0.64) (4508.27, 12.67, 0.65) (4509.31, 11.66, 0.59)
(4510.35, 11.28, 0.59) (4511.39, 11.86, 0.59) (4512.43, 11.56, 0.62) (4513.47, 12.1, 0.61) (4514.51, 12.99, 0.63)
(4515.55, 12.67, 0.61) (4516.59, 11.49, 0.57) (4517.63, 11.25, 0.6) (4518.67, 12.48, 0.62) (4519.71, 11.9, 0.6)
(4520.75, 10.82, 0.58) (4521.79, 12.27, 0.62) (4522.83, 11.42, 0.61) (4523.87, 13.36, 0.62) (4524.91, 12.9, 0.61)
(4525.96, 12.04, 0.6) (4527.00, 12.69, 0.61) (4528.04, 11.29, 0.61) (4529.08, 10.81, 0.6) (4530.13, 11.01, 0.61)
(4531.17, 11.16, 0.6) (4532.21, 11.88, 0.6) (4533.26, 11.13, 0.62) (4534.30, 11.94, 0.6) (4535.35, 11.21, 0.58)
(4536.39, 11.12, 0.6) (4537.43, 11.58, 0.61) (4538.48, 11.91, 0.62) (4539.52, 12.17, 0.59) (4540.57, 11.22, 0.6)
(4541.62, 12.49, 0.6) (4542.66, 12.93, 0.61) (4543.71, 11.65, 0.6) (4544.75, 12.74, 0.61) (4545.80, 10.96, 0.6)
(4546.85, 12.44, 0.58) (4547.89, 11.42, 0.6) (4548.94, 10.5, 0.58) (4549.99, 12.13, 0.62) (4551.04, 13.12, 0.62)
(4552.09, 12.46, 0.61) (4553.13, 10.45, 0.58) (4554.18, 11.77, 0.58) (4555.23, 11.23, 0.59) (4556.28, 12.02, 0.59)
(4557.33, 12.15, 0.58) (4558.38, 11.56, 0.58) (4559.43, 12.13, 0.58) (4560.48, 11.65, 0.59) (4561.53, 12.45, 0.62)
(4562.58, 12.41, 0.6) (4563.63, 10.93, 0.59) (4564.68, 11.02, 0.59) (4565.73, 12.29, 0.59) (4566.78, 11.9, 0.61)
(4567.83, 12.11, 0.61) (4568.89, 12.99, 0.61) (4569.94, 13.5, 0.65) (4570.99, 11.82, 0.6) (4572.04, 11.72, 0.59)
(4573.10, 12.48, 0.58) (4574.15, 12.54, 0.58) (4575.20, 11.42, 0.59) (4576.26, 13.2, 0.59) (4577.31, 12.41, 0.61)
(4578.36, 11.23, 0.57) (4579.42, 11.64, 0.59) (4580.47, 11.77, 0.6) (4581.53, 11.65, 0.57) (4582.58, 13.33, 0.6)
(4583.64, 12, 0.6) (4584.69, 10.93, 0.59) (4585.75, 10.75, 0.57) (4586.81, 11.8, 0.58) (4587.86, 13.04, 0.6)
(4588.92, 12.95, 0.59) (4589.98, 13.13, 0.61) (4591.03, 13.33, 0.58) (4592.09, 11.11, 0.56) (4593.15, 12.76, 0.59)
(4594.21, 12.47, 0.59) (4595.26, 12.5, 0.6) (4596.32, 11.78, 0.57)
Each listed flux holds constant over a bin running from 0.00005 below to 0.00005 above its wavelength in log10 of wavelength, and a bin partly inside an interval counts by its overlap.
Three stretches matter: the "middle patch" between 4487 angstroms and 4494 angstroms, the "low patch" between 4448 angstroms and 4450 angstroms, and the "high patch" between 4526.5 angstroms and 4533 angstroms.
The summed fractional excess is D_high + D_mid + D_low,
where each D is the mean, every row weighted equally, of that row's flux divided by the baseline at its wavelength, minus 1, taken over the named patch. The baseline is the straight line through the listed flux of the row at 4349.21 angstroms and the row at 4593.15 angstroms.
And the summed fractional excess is -0.20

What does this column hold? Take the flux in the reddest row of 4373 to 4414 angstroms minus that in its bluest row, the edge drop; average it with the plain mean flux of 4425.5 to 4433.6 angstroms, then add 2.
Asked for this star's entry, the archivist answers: 7.7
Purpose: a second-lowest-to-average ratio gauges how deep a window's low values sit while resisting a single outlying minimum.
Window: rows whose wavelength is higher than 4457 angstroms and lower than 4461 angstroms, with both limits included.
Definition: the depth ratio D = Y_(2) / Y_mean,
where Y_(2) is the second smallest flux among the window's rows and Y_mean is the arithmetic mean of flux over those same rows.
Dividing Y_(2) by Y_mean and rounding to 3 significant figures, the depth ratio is 1.02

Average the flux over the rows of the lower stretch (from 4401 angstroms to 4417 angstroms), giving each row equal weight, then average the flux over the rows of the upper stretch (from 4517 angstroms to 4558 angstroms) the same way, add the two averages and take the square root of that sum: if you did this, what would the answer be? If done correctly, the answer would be 4.83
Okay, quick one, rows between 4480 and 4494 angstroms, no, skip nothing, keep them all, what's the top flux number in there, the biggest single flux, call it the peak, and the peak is 12.46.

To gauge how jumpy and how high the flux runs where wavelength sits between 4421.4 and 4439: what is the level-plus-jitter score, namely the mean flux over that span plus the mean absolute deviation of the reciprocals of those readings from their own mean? 11.7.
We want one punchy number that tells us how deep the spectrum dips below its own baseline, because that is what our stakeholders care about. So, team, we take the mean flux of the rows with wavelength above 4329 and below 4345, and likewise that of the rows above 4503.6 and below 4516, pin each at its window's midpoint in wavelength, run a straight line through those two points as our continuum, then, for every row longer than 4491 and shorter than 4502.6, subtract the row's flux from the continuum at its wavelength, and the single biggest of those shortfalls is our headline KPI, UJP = 0.4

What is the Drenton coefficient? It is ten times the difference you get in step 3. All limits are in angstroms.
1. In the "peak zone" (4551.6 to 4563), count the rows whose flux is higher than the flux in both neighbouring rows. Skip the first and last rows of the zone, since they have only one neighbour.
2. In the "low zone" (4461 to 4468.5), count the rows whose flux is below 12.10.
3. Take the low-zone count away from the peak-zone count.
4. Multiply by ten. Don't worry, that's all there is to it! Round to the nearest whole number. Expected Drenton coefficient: -30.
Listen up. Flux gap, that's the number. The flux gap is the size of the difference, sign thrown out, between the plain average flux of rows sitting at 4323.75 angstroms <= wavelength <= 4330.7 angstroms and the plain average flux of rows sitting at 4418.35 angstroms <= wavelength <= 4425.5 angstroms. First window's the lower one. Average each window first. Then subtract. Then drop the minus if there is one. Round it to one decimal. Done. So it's 1.2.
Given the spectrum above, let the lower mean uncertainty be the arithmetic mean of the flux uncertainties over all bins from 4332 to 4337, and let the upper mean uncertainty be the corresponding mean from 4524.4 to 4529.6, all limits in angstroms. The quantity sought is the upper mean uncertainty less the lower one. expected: -0.072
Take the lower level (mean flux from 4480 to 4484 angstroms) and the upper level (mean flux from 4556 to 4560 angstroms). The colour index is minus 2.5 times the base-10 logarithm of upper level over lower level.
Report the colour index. -0.076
